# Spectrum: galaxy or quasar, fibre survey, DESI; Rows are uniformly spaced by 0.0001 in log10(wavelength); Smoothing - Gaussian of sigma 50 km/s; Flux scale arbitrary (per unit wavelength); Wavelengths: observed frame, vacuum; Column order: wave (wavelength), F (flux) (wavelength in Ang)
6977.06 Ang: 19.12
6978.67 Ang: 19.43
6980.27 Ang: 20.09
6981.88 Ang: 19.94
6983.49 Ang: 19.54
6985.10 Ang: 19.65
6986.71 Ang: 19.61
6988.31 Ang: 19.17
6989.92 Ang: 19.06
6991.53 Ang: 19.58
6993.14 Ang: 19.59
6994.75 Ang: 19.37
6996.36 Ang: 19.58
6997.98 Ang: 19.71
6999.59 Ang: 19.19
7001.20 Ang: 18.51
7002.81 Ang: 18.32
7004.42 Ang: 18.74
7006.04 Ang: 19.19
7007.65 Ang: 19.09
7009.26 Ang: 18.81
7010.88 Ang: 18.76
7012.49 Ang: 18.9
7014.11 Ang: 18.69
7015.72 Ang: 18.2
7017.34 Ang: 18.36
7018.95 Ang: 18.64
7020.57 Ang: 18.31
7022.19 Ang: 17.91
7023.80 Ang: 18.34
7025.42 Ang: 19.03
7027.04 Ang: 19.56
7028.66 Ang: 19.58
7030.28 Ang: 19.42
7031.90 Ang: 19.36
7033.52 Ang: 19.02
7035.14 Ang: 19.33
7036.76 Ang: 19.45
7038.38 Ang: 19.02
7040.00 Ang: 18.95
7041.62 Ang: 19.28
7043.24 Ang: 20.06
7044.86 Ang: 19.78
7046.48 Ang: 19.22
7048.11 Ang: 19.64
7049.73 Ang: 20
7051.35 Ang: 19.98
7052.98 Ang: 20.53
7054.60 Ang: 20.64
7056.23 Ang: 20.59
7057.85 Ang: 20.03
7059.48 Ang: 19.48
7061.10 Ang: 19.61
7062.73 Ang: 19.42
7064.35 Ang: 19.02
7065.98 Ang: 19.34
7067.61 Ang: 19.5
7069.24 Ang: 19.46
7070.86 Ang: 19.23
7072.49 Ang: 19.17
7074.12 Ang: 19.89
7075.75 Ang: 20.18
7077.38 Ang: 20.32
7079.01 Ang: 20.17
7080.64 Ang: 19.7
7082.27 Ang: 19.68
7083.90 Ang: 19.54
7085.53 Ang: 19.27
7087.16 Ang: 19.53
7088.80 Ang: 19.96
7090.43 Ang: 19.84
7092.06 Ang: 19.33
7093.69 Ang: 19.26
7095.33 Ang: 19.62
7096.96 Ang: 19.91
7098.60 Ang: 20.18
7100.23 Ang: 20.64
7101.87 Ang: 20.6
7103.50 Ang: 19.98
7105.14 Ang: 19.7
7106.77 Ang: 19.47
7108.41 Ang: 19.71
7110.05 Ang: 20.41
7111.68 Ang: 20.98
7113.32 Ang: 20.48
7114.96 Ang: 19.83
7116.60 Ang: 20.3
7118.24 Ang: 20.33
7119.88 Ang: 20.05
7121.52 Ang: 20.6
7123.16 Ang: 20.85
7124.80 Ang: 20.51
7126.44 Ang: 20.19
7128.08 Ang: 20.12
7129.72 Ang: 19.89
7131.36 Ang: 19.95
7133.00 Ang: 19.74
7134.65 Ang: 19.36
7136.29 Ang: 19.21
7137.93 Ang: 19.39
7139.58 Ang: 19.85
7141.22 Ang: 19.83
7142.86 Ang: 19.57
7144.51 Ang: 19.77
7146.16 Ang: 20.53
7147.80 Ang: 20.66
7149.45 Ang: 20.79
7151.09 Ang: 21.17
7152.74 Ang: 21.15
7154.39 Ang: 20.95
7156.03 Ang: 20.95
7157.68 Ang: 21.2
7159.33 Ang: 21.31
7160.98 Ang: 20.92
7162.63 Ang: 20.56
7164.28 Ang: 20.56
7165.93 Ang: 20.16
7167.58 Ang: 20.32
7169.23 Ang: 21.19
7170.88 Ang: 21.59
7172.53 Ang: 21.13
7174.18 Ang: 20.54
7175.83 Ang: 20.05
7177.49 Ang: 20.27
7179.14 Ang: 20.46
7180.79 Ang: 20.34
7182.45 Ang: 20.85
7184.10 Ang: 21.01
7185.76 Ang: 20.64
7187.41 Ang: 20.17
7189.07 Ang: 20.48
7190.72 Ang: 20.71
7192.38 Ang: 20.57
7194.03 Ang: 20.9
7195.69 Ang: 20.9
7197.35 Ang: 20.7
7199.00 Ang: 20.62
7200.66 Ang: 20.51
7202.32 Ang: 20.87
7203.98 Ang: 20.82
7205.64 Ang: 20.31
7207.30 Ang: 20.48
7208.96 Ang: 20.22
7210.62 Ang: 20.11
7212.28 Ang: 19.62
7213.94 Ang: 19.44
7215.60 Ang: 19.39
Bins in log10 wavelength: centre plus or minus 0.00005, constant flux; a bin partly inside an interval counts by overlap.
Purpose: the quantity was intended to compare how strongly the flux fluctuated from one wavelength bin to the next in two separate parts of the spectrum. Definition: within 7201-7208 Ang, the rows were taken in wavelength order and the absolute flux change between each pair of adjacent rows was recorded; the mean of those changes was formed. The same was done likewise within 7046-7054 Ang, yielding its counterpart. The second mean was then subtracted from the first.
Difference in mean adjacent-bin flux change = -0.09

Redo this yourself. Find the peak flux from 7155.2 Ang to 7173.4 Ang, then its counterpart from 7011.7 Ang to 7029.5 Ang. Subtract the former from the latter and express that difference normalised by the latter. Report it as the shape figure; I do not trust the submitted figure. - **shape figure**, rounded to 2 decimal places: -0.10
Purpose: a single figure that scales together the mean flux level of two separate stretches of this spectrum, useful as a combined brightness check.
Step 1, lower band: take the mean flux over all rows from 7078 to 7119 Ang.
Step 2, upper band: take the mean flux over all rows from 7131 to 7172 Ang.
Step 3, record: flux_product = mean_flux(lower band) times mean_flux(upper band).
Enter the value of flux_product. 407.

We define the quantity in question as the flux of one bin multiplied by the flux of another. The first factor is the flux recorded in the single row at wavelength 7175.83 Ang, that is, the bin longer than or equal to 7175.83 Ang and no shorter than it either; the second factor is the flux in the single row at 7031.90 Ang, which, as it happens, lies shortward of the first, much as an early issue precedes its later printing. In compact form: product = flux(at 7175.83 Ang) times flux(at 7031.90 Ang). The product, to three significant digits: 388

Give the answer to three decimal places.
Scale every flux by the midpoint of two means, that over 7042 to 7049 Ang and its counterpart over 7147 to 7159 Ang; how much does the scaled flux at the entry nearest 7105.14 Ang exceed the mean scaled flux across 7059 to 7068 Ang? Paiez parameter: 0.015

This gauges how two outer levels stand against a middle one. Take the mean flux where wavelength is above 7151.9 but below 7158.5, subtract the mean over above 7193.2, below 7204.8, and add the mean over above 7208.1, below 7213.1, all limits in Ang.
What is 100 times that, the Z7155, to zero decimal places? 2029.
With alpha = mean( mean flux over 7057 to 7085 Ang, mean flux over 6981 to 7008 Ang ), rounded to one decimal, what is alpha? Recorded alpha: 19.5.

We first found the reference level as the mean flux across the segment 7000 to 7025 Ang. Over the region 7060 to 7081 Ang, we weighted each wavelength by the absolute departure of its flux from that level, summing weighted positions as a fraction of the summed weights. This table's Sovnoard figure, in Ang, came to 7072.4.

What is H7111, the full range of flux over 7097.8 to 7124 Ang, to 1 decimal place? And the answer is 1.5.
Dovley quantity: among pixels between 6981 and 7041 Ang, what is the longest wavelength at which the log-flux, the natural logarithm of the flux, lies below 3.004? 7040.00 Ang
